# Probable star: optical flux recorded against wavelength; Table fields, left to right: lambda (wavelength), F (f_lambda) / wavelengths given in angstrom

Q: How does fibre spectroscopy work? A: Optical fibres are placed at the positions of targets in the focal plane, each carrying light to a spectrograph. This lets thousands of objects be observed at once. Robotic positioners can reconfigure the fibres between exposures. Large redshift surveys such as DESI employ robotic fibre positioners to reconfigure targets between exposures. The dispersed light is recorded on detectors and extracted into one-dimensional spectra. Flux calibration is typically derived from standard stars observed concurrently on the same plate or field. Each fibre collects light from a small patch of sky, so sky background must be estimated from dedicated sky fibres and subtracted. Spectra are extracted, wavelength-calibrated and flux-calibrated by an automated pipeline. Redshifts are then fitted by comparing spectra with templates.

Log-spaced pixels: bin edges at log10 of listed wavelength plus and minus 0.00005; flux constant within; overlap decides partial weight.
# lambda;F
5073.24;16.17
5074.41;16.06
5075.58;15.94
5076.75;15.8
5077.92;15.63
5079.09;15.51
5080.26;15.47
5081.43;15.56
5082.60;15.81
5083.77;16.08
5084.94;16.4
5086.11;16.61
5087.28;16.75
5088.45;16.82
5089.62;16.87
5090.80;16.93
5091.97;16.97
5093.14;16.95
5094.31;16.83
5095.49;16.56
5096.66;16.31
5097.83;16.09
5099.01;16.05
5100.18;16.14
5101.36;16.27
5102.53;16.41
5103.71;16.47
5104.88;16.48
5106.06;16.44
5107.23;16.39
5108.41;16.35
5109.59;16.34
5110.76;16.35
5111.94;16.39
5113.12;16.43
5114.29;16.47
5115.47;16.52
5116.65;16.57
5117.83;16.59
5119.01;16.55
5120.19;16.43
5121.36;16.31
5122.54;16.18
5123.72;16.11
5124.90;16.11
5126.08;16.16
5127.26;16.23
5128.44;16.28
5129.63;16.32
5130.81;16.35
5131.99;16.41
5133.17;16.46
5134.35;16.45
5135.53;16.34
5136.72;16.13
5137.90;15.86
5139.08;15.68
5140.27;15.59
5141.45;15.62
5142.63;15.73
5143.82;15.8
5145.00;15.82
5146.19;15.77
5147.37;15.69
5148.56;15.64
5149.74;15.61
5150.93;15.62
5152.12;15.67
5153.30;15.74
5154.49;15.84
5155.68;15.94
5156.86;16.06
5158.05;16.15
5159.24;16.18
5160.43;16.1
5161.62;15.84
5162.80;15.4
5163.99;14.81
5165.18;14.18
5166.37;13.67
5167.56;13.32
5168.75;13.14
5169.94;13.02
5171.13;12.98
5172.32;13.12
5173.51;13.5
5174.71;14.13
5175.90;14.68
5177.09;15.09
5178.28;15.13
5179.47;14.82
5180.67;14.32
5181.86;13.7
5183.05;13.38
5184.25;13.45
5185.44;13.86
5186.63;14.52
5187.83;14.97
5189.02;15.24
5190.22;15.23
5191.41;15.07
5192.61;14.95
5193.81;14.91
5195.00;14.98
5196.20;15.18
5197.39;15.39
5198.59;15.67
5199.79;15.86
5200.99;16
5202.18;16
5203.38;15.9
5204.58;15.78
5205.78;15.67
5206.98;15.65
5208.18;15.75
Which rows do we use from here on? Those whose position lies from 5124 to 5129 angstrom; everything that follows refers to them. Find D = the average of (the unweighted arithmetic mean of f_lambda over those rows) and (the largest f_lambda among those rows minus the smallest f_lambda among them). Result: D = 8.2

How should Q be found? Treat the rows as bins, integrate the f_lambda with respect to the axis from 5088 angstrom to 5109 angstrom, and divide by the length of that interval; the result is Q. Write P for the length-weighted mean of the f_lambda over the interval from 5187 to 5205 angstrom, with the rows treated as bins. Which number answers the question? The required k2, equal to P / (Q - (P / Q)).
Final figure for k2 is 0.99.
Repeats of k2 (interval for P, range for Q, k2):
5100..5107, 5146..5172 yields 1.17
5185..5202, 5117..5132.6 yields 0.99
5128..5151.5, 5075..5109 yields 1.04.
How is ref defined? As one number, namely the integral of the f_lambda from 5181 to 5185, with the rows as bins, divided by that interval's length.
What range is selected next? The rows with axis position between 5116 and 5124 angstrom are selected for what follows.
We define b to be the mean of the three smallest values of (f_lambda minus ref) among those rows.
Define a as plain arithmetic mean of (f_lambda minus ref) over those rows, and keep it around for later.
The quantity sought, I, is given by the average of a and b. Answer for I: 2.71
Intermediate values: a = 2.80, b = 2.61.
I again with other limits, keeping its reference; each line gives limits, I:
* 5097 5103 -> 2.55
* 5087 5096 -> 3.18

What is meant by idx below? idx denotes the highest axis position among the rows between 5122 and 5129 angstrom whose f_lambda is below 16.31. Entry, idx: 5128.44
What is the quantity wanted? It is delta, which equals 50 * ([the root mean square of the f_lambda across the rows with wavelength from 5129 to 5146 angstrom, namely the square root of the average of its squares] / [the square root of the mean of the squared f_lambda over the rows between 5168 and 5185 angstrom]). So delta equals 58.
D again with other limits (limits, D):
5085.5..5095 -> 8.6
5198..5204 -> 8.1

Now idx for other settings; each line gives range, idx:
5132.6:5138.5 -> 5137.90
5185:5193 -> 5192.61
